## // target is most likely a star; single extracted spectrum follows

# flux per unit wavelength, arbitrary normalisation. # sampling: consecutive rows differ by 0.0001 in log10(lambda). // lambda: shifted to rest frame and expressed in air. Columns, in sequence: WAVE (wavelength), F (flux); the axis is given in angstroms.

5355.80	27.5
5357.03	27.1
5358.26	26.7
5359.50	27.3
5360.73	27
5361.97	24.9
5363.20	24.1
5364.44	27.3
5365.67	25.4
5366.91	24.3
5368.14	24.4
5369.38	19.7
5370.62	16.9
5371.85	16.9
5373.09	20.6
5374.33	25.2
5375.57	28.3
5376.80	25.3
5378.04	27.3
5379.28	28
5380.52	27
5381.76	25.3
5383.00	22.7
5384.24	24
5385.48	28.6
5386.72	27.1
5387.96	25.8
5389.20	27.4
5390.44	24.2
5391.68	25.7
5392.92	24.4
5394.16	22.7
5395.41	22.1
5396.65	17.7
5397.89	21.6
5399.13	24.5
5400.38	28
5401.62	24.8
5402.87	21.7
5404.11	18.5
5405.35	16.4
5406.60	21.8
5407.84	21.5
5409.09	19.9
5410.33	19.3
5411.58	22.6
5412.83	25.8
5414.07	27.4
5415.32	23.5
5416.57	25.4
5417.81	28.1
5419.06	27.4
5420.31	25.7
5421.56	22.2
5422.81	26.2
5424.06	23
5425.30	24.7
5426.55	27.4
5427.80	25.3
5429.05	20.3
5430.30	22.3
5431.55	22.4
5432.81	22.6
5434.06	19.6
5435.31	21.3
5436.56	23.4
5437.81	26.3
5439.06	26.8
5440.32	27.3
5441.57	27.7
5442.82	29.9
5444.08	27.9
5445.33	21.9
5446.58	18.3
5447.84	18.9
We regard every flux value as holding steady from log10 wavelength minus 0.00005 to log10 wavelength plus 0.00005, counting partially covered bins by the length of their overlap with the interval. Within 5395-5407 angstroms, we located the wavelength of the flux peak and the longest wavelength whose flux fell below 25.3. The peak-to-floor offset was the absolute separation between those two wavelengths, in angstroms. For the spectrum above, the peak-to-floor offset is 6.2 angstroms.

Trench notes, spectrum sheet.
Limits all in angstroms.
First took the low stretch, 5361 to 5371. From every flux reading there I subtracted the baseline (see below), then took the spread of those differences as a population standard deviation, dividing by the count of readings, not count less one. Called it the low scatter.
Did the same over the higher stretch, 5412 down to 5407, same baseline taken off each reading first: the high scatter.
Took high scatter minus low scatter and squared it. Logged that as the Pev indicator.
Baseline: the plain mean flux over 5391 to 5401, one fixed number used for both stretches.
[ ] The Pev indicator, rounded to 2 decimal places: 3.44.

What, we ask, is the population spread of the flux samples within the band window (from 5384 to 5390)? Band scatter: 1.6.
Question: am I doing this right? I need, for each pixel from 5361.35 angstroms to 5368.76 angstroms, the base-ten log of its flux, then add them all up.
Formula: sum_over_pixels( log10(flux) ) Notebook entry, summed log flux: 8.39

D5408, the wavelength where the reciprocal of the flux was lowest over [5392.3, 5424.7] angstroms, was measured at 5417.81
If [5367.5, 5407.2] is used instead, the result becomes 5385.48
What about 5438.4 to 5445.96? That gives 5442.82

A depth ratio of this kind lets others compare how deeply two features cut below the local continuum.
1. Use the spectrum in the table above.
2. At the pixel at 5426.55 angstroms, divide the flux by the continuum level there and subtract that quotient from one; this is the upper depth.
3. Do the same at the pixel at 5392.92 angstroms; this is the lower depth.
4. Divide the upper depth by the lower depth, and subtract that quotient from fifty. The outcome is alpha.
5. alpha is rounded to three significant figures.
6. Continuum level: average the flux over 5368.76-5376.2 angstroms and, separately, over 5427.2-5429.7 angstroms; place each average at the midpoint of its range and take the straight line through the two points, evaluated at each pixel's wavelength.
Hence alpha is 48.3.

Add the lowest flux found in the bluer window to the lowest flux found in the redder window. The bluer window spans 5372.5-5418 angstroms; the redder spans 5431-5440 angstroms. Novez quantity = 36.0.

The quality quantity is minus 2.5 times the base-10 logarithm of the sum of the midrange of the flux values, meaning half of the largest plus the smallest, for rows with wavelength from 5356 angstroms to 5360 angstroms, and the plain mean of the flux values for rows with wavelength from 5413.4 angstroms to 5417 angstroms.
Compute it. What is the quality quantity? -4.30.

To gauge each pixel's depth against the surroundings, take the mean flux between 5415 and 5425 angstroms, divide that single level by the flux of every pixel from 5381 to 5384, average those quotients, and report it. 1.05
